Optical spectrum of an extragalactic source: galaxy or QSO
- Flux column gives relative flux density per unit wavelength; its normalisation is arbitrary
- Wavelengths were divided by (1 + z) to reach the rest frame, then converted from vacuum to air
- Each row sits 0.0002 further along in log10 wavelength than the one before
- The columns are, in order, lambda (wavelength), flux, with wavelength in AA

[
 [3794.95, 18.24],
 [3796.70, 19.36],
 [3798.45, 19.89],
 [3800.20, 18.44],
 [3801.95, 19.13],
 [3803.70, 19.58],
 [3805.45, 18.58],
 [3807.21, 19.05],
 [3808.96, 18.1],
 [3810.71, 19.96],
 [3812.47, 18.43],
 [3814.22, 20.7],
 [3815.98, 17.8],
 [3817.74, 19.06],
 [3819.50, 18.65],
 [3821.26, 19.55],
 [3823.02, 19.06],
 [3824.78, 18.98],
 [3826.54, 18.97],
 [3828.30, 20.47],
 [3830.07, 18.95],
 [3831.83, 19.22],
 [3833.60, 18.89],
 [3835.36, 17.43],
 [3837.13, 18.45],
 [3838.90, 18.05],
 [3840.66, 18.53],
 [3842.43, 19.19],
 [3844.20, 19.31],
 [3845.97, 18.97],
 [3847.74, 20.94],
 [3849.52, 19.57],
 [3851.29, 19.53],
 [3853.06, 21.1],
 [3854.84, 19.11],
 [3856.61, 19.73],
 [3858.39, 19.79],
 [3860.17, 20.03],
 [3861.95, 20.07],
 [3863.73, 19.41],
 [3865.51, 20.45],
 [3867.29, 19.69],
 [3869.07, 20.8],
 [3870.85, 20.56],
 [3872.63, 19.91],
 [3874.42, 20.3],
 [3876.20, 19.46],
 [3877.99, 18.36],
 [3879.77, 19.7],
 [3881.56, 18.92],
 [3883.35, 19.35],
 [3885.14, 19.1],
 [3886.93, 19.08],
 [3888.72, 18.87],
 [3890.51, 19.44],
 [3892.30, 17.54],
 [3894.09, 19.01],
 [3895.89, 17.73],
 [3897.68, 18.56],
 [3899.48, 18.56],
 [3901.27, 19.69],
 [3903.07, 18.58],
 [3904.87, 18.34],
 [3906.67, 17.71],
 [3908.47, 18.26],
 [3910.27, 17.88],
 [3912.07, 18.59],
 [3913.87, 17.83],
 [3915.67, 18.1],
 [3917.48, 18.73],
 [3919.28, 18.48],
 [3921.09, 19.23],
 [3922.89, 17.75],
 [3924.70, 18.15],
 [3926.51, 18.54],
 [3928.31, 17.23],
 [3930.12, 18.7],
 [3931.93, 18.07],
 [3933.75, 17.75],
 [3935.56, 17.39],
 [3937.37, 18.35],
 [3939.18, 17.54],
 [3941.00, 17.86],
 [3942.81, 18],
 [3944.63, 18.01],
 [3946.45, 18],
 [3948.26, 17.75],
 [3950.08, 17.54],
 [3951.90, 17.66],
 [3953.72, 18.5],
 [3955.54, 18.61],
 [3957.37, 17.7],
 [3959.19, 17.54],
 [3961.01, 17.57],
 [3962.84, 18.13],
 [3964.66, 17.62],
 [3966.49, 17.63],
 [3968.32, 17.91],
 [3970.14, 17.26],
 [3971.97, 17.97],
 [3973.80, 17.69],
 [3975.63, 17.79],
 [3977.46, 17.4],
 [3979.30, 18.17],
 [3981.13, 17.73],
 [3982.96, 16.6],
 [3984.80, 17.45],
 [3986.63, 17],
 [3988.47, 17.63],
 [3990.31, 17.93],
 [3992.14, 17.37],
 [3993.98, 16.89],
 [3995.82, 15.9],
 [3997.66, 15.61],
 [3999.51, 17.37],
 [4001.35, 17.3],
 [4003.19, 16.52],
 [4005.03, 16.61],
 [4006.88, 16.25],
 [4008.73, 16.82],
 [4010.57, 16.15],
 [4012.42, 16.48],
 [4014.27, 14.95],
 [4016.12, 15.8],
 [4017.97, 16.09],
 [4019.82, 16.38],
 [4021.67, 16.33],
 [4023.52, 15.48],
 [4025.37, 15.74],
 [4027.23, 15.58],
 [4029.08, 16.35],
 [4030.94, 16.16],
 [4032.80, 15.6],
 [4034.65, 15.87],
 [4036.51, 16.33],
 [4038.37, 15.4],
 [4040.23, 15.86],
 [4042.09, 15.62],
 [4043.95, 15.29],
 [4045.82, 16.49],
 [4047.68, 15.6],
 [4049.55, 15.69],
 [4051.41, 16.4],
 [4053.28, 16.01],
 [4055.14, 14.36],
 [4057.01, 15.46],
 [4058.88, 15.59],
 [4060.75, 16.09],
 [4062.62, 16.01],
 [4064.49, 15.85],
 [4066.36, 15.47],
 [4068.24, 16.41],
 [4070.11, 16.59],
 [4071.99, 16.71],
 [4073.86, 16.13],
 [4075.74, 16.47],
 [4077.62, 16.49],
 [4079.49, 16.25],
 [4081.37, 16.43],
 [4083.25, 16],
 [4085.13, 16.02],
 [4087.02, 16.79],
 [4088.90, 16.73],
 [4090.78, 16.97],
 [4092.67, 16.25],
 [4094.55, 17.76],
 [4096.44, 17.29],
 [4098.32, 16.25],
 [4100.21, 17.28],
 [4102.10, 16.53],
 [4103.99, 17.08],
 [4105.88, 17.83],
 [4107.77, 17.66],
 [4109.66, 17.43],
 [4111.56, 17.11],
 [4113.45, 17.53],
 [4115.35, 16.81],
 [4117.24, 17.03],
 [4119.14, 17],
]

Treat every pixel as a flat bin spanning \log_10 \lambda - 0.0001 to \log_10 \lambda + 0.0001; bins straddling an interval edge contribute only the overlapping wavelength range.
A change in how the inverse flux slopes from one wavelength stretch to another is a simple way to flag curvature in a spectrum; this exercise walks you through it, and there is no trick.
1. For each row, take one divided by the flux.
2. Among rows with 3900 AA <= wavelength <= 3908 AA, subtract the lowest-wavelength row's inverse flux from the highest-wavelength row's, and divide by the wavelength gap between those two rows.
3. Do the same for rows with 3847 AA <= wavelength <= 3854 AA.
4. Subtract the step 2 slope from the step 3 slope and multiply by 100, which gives -0.112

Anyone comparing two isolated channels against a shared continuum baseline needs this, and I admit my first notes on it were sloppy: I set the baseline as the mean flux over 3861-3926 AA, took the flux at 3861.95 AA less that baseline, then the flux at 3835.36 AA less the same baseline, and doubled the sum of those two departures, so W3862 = -1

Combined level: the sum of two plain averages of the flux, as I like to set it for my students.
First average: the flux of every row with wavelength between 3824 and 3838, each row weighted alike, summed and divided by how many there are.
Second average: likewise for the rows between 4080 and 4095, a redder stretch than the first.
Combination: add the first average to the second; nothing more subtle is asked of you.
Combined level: 35.5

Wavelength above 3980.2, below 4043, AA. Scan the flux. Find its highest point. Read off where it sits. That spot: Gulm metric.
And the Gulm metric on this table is 3990.31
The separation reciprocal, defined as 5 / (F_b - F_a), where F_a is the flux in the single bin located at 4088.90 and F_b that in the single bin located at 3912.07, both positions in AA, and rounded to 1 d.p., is 2.7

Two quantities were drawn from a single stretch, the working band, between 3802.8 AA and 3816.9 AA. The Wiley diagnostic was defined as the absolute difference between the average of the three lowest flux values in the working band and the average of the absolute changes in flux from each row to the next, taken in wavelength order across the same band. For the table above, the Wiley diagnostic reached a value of 16.5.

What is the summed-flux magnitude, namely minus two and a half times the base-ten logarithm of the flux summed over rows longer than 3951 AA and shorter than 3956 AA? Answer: -4.35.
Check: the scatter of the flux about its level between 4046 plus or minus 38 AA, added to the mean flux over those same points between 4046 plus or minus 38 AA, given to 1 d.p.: 16.5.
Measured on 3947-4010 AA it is 18.1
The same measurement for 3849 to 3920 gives 20.0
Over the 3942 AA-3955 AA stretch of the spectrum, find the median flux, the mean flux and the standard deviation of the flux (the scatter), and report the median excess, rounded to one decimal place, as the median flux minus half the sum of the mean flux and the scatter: 8.9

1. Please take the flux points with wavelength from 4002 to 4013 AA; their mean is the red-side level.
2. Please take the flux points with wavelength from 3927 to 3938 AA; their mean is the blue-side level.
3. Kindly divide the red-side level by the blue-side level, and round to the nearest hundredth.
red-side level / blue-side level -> 0.92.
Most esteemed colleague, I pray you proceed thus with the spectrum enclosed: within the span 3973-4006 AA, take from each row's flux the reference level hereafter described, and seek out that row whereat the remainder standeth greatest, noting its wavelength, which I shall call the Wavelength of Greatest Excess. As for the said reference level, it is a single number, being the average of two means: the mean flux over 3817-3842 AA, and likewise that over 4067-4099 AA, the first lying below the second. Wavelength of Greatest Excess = 3979.30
